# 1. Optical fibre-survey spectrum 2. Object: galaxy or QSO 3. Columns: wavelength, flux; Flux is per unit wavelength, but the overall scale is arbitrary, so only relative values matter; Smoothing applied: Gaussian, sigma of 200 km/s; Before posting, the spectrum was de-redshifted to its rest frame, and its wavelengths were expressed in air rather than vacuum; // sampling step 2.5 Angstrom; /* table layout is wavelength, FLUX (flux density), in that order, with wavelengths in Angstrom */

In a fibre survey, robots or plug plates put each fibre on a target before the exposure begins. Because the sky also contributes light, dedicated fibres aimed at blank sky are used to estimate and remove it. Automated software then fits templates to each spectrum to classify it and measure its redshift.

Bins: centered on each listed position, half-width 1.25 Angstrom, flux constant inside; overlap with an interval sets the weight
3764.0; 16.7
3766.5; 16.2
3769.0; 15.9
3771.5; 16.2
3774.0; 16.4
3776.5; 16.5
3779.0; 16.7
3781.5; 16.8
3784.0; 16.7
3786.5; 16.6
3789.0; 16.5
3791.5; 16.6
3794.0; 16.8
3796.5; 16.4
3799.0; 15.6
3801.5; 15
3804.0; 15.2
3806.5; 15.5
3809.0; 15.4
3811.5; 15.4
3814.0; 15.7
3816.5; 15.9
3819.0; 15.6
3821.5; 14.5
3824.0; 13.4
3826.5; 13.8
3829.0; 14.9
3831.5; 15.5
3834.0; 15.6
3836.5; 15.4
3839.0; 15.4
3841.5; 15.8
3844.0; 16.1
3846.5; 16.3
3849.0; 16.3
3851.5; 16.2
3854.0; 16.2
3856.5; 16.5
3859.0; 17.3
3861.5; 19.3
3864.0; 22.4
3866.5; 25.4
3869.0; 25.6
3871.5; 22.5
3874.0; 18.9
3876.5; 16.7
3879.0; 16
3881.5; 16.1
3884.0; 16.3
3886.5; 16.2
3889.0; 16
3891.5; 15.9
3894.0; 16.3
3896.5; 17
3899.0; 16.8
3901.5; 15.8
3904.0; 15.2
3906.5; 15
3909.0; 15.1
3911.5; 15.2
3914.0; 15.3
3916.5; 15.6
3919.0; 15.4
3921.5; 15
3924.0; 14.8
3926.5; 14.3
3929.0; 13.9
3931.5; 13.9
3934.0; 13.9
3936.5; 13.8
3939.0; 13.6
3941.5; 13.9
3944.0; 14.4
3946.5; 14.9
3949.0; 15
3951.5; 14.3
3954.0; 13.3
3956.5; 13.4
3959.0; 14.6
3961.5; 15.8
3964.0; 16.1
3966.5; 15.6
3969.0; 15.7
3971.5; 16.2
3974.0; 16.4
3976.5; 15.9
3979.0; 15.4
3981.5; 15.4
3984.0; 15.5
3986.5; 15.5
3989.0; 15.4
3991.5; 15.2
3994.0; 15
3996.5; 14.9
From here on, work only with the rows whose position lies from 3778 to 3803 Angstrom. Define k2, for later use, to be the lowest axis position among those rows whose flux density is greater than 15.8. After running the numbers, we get 3779.0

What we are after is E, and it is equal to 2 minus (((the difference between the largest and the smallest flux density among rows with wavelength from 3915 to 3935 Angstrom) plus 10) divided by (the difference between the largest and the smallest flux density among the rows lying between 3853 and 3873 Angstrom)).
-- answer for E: 1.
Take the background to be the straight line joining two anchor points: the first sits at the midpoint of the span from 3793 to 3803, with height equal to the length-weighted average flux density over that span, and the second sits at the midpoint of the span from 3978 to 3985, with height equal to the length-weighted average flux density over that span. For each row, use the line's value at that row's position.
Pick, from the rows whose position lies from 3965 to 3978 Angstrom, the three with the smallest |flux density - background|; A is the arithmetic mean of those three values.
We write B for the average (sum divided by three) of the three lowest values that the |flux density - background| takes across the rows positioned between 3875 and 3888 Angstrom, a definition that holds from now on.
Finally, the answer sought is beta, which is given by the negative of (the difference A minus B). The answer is 0.1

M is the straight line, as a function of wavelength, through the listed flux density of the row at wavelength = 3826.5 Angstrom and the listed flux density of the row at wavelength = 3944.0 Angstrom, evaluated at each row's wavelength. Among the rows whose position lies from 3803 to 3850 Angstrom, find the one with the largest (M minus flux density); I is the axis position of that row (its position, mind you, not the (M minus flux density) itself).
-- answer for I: 3824.0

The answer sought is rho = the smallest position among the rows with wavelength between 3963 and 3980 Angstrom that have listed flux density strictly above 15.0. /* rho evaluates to 3964.0 Angstrom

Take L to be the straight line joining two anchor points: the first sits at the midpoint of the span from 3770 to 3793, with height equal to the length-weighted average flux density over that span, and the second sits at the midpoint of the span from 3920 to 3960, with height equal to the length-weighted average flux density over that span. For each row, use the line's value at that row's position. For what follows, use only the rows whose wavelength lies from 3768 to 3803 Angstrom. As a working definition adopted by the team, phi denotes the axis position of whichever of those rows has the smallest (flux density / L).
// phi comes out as 3801.5 Angstrom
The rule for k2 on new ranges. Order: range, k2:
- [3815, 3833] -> 3816.5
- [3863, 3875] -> 3864.0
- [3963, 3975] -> 3964.0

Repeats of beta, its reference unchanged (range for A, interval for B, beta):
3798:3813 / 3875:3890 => 0.0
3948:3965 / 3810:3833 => -0.3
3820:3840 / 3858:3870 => 3.6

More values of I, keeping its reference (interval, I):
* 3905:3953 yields 3939.0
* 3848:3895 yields 3891.5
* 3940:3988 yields 3954.0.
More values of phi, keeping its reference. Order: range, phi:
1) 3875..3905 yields 3904.0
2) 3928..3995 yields 3954.0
